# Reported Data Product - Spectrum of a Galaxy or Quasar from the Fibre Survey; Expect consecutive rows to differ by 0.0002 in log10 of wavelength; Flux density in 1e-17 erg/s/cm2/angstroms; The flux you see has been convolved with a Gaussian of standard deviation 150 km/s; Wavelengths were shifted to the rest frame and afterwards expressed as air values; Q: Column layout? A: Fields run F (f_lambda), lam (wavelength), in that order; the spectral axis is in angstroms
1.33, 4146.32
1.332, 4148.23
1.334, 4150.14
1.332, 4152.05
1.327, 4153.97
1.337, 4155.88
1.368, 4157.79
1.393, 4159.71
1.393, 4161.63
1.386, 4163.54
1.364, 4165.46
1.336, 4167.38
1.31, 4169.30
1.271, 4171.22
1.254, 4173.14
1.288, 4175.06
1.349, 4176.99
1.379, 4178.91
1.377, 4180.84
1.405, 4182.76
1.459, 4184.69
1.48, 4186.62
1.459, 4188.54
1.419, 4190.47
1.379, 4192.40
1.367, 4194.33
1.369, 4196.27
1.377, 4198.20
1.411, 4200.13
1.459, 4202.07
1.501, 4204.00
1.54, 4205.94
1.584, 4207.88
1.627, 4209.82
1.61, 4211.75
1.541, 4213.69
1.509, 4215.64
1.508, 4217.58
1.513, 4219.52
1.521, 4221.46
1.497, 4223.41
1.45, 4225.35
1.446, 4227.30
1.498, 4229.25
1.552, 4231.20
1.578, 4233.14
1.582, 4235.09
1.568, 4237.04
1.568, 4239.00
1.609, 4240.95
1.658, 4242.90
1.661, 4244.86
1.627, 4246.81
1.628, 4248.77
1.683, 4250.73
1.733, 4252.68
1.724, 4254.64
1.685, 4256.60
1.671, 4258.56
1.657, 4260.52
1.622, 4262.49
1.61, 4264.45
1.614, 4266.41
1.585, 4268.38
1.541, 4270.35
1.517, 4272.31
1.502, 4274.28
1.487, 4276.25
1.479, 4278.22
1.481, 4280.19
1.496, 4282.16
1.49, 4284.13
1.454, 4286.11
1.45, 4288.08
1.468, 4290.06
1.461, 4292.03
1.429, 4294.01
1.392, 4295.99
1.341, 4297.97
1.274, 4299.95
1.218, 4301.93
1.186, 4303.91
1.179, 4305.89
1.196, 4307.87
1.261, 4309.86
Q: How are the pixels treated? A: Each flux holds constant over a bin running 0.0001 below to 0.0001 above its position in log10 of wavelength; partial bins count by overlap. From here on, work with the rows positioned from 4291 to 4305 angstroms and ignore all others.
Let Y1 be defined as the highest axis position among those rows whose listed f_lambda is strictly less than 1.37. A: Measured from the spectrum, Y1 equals 4303.91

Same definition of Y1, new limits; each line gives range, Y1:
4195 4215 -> 4196.27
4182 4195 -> 4194.33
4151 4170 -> 4169.30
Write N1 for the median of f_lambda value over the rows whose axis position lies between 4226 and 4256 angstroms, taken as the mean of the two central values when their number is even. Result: 1.61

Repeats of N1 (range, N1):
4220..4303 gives 1.53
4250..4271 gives 1.66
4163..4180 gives 1.34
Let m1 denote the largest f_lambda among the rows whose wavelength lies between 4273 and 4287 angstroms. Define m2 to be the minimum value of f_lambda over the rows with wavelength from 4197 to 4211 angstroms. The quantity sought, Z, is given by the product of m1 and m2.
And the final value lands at 2.07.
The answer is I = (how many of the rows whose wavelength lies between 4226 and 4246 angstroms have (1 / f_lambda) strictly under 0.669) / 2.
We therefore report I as 4.5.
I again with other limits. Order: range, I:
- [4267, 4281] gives 2.0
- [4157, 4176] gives 0.0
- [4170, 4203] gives 0.0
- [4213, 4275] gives 15.0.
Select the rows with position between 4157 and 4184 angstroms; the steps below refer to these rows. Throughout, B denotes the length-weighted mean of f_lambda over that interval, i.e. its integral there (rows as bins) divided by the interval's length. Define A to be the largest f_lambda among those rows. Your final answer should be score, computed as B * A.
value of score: 1.89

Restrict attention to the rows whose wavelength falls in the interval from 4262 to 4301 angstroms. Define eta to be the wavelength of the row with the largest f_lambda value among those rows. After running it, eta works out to 4262.49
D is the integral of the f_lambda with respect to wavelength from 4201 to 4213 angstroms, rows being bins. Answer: 18.6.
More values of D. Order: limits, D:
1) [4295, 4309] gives 17.6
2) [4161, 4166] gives 6.9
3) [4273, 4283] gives 14.9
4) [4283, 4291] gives 11.7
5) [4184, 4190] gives 8.8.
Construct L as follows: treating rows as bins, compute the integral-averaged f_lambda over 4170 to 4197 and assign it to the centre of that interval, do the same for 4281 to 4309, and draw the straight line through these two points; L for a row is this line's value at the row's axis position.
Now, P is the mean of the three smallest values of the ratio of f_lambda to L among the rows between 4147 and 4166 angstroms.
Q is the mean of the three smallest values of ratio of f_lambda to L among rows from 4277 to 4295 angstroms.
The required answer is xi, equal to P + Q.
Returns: 2.03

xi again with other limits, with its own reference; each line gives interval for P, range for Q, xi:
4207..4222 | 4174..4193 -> 2.07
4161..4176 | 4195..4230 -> 1.93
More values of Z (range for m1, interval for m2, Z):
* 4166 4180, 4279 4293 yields 2.00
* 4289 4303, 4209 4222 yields 2.21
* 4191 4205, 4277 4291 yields 2.18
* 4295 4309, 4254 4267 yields 2.24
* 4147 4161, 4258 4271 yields 2.15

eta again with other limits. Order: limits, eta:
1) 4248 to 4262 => 4252.68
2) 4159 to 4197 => 4186.62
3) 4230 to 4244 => 4242.90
